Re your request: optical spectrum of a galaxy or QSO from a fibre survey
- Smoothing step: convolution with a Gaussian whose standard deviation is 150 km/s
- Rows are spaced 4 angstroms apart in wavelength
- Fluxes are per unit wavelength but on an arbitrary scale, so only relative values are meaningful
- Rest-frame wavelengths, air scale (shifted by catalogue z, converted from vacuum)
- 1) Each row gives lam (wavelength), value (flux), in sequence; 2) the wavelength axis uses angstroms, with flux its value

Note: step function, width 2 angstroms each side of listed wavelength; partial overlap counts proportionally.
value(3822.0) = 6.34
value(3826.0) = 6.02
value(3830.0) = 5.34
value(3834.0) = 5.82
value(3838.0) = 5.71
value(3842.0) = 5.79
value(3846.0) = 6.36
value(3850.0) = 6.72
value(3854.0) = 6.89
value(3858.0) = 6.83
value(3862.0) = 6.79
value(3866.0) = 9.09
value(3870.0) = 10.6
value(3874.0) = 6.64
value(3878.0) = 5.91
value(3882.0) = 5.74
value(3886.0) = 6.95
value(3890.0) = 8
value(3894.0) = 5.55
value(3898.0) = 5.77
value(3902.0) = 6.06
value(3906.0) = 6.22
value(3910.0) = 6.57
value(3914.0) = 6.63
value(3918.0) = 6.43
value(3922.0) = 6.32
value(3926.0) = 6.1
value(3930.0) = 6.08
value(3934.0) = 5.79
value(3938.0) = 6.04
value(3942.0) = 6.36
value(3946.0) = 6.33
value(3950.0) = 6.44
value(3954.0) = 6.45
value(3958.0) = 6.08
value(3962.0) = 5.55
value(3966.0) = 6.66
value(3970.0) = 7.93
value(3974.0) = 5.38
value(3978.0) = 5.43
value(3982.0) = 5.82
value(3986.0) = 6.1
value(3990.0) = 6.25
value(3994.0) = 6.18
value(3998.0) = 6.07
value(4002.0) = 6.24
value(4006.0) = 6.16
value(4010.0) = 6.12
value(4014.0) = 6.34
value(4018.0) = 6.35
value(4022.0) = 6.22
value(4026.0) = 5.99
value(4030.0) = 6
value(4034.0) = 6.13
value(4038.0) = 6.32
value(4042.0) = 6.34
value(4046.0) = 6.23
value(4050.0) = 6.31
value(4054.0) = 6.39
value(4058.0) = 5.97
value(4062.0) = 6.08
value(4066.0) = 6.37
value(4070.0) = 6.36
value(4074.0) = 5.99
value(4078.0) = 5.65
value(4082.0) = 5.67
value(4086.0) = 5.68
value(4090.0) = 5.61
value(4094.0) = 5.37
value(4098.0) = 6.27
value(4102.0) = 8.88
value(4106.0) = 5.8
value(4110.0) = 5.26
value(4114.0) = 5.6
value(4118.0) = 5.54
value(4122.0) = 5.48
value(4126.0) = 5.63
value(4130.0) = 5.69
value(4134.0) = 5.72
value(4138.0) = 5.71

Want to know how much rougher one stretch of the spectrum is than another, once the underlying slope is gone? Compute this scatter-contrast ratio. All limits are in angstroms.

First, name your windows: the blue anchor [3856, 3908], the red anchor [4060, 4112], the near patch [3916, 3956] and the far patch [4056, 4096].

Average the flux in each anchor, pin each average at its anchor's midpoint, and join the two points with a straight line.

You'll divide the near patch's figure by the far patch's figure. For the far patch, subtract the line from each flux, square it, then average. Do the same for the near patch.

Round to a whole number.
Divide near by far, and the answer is 2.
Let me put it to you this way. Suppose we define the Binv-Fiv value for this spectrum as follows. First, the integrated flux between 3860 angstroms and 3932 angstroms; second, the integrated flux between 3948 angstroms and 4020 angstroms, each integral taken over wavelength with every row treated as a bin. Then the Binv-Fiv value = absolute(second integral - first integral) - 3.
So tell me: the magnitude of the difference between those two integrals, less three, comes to 37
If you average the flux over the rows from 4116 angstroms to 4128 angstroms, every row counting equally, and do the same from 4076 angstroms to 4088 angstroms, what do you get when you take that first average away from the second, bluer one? 0.12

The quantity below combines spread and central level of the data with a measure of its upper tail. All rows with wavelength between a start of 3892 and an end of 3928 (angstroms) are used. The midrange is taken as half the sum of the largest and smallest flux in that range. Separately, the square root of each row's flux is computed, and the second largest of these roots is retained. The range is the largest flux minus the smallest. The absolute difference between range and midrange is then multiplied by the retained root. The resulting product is 12.8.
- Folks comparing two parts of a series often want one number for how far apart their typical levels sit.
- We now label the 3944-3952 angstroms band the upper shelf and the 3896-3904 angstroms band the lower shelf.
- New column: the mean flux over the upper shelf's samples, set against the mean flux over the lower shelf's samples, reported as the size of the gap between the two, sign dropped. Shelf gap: 0.47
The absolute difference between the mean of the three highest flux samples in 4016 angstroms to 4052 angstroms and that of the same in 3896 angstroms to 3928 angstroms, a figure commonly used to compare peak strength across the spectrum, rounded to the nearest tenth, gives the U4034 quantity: 0.2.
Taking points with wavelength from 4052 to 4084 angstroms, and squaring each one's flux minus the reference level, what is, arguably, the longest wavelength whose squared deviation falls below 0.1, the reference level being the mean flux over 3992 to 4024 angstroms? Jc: 4074.0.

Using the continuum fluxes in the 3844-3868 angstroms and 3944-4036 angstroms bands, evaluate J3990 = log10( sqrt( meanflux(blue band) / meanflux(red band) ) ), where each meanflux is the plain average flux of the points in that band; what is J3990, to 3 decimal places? 0.030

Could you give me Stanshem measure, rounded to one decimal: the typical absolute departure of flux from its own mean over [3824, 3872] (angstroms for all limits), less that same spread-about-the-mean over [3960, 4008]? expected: 0.6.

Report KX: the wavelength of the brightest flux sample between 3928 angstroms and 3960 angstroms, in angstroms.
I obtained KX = 3954.0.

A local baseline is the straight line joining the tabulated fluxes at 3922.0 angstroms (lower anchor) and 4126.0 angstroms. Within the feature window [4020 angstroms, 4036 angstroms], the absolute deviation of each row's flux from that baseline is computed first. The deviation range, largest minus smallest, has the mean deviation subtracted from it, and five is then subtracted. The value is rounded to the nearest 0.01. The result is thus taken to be -4.91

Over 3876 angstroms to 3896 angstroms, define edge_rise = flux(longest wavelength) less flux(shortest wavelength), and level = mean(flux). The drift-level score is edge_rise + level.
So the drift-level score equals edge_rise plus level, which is 6.07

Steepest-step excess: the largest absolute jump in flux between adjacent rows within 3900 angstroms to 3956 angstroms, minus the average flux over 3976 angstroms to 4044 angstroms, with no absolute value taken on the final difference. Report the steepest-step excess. -5.8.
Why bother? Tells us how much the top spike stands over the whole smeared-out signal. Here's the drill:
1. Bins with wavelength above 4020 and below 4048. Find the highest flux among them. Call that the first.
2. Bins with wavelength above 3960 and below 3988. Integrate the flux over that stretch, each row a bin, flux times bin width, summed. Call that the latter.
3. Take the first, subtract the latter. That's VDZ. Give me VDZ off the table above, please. -165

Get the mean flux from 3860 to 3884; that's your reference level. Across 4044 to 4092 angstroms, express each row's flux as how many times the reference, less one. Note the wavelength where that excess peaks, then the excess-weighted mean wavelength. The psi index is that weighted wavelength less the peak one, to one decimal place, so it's 16.3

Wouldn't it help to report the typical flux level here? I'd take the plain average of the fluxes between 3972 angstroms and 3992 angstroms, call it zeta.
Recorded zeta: 5.80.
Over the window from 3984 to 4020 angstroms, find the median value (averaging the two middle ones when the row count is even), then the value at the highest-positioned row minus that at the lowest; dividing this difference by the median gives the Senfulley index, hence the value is 0.040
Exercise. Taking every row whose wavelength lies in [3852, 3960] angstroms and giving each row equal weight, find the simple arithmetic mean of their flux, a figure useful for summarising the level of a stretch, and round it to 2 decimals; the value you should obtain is 6.62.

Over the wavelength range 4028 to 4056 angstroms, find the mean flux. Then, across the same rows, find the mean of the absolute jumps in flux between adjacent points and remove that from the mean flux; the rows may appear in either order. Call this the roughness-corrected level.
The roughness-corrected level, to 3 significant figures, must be 6.14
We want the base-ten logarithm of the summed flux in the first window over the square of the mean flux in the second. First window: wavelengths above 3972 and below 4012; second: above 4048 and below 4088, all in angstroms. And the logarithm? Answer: 0.213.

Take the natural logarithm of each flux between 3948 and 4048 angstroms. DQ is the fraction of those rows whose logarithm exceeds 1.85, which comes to 0.16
